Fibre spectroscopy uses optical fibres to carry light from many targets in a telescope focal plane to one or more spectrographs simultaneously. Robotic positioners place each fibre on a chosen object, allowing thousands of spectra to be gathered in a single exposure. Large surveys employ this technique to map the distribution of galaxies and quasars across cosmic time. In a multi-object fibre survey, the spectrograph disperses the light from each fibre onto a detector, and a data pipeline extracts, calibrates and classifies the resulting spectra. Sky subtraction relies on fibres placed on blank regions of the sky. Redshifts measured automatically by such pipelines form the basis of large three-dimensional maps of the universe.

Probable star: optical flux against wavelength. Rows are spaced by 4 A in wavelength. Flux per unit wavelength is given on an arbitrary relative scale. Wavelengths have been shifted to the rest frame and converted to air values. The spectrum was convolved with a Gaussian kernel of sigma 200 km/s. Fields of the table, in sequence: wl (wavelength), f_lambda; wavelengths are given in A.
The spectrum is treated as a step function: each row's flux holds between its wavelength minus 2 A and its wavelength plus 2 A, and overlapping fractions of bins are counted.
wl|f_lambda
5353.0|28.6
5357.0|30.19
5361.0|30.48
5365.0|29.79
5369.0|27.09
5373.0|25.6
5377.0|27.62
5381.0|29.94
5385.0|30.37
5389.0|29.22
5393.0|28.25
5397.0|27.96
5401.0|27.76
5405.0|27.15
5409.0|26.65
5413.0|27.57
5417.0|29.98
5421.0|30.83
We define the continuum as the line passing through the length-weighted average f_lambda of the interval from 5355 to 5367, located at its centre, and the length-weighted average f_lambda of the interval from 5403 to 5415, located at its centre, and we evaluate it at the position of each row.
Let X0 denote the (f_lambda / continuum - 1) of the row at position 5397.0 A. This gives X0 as 0.00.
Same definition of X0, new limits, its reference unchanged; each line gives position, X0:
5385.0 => 0.06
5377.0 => -0.05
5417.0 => 0.13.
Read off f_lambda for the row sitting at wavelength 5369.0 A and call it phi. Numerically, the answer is 27.09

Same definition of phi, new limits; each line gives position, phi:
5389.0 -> 29.22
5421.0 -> 30.83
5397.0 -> 27.96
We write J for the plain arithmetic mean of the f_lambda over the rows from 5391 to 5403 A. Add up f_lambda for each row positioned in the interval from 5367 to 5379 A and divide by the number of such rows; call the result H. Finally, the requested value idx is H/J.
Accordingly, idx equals 0.96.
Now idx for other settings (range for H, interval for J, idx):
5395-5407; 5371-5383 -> 1.00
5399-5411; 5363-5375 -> 0.99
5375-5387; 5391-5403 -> 1.05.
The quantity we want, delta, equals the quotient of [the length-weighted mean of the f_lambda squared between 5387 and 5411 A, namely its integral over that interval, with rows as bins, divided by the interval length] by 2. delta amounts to 388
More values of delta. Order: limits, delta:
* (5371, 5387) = 405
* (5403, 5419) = 388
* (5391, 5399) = 395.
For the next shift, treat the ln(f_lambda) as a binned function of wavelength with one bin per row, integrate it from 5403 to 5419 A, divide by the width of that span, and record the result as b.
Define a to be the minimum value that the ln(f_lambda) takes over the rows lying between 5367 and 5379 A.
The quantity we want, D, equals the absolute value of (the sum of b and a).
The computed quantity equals 6.57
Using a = 3.24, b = 3.33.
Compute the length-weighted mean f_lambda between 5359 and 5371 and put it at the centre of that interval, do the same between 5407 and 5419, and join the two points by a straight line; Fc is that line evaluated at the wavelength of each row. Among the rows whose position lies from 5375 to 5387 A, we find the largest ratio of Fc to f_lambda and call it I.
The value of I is 1.04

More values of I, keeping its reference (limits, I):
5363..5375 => 1.13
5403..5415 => 1.06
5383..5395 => 1.01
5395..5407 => 1.04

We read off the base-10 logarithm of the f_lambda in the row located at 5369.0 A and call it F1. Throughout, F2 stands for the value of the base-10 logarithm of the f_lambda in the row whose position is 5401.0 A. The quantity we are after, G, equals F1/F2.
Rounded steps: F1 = 1.433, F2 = 1.44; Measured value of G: 0.99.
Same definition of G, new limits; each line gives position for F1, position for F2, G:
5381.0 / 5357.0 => 1.00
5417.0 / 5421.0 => 0.99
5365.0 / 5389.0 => 1.01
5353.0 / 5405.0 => 1.02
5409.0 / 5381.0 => 0.97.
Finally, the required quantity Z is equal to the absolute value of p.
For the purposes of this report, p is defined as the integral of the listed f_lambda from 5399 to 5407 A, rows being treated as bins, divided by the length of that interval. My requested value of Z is 27.5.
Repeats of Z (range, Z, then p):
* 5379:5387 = 30.2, 30.2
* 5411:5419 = 28.8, 28.8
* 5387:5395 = 28.7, 28.7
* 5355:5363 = 30.3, 30.3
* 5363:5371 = 28.4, 28.4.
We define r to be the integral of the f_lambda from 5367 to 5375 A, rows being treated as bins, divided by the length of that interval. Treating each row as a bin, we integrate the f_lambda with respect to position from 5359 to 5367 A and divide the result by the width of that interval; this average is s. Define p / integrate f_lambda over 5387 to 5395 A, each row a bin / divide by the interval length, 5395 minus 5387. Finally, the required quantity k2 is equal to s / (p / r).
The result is 27.6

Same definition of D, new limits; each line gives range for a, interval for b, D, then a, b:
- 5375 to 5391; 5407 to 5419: 6.65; 3.32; 3.33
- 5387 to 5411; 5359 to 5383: 6.63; 3.28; 3.35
